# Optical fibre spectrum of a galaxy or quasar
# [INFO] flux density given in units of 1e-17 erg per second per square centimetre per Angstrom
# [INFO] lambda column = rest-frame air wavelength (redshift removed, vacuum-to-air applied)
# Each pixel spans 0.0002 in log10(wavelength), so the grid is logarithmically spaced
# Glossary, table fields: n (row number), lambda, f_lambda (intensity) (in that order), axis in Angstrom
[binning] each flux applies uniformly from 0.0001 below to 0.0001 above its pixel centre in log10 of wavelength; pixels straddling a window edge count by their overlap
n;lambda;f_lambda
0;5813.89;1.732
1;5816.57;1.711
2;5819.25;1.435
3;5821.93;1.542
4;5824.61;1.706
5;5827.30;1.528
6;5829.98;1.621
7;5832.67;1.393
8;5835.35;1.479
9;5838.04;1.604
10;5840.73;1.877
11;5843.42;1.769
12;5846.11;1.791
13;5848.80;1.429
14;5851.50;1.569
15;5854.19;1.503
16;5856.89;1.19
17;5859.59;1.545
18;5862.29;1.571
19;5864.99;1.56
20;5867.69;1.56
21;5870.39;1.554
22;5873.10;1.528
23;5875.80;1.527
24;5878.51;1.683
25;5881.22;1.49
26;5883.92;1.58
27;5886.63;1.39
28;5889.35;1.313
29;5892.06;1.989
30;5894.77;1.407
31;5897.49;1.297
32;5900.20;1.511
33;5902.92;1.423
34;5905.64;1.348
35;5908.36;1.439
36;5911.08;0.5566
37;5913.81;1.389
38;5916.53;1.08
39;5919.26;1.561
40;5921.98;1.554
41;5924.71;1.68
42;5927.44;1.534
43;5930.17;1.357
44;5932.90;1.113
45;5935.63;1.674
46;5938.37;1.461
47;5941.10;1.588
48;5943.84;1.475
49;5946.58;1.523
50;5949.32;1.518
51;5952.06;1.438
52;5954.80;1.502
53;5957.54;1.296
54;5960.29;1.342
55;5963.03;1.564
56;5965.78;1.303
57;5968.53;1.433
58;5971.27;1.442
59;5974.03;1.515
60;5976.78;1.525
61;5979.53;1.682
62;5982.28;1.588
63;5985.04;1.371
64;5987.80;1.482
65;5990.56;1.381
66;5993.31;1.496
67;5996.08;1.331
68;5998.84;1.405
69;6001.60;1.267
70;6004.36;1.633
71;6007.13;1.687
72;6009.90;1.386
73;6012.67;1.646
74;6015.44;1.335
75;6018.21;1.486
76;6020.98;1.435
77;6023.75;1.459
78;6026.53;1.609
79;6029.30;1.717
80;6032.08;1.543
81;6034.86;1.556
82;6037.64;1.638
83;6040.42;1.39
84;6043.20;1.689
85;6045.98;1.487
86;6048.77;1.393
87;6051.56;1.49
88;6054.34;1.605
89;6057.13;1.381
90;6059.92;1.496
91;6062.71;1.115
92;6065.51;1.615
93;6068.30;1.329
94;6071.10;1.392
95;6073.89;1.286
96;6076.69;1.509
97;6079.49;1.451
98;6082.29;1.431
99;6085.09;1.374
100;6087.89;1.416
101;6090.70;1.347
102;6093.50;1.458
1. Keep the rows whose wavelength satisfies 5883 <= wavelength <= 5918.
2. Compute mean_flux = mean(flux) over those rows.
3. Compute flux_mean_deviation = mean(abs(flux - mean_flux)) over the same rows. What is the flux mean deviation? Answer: 0.188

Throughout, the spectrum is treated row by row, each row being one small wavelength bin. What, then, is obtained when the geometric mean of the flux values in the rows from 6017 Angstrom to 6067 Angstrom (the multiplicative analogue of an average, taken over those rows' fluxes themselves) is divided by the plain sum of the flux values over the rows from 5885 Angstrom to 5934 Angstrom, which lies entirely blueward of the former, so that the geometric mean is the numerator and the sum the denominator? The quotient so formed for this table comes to 0.060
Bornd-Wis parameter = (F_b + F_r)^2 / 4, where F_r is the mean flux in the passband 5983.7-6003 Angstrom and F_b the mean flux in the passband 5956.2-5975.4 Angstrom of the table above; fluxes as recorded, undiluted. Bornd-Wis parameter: 1.97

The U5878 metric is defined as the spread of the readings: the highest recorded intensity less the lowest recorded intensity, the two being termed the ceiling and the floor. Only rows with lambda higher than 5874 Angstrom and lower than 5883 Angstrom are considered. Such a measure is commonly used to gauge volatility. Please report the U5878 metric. 0.19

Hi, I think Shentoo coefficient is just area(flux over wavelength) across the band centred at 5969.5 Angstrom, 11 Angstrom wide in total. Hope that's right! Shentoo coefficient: 15.7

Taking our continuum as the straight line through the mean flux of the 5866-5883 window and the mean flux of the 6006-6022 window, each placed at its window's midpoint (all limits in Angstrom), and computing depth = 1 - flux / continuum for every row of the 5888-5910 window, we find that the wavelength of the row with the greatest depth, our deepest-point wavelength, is 5897.49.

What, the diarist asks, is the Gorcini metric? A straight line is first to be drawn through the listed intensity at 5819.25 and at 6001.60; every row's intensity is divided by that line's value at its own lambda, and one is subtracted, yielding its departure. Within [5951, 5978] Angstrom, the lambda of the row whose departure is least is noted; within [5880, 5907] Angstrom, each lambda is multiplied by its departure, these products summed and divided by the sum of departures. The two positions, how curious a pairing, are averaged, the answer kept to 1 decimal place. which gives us 5924.2 Angstrom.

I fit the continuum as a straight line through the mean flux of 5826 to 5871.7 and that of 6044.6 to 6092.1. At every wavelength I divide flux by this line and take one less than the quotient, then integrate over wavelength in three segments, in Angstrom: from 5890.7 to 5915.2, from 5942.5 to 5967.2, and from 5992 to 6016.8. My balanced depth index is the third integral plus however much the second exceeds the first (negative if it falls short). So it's 1.7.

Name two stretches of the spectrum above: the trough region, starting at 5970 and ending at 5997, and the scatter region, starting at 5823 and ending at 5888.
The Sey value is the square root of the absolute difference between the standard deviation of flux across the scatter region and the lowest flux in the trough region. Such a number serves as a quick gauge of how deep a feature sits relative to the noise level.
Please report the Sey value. 1.09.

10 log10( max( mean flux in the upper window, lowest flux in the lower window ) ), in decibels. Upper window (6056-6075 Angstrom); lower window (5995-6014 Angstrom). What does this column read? 1.38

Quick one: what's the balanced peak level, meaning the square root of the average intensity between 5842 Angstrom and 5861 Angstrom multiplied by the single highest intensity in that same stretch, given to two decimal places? 1.66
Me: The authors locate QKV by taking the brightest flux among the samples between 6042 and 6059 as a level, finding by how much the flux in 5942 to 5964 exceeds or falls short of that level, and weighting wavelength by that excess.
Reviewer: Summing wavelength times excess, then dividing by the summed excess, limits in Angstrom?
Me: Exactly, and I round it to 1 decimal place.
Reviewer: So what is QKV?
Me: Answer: 5954.1 Angstrom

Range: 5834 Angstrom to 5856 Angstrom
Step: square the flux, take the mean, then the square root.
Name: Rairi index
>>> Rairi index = 1.63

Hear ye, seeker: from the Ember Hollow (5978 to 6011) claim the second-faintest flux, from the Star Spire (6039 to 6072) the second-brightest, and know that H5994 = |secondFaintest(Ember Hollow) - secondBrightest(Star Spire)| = 0.28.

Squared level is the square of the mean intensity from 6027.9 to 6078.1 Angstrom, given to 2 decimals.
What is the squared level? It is 2.19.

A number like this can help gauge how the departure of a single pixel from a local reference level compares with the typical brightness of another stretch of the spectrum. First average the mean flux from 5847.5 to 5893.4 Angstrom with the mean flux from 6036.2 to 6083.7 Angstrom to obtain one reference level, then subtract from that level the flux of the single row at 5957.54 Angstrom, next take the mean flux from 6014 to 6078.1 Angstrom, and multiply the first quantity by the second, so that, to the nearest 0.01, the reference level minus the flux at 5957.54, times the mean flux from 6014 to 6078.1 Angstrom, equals 0.29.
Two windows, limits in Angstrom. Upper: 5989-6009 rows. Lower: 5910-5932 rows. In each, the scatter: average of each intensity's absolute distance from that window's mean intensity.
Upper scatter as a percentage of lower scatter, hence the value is 49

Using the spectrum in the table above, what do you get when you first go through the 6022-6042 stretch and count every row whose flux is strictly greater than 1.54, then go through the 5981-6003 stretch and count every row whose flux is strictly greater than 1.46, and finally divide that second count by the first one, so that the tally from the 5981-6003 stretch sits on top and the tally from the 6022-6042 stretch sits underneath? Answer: 1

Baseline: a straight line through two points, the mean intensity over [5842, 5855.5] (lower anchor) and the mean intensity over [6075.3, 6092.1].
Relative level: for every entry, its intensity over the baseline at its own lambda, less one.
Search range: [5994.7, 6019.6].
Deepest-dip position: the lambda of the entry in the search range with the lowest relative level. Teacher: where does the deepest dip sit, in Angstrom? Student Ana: 6001.60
